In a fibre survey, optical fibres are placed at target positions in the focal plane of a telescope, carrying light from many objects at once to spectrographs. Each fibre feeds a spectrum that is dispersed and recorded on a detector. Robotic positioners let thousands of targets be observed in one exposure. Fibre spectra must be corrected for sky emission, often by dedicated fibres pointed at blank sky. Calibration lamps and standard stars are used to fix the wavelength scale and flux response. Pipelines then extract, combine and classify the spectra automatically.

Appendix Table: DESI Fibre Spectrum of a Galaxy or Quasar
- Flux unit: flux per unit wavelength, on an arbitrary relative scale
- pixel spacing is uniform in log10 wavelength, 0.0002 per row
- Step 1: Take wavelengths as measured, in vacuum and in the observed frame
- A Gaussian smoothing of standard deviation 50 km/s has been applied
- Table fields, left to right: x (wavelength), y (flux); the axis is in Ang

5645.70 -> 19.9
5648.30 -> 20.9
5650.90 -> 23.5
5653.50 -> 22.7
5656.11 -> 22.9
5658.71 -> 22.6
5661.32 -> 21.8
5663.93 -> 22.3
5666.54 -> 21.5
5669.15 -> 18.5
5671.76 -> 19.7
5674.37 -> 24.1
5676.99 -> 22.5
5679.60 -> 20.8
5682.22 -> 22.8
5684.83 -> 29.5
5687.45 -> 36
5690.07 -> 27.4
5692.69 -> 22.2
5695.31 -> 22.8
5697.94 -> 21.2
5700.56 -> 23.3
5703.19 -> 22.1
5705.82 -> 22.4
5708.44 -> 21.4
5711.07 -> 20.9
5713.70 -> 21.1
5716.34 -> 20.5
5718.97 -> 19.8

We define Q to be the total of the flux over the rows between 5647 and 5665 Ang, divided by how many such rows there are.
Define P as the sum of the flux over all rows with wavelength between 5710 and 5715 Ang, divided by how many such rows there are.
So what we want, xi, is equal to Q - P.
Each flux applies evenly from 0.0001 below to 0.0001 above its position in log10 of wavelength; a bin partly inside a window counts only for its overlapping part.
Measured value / 1.4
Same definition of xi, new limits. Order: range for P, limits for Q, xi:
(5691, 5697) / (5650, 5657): 0.5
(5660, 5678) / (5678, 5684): 0.3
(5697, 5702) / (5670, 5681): -0.5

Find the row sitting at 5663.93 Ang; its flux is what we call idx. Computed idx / 22.3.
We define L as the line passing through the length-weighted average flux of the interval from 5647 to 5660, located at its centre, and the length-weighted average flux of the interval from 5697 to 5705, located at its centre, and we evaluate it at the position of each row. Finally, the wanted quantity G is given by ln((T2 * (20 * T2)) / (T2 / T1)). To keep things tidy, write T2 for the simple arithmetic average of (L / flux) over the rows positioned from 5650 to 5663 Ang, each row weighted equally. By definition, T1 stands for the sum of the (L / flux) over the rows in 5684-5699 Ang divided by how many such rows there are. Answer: 2.85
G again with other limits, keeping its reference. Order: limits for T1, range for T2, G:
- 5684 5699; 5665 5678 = 2.92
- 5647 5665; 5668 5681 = 3.07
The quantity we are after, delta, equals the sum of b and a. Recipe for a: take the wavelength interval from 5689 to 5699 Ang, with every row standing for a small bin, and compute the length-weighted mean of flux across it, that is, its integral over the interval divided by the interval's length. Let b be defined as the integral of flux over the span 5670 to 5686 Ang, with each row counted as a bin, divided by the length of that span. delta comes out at 46.4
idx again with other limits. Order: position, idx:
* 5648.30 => 20.9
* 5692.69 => 22.2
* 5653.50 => 22.7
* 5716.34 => 20.5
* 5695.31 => 22.8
